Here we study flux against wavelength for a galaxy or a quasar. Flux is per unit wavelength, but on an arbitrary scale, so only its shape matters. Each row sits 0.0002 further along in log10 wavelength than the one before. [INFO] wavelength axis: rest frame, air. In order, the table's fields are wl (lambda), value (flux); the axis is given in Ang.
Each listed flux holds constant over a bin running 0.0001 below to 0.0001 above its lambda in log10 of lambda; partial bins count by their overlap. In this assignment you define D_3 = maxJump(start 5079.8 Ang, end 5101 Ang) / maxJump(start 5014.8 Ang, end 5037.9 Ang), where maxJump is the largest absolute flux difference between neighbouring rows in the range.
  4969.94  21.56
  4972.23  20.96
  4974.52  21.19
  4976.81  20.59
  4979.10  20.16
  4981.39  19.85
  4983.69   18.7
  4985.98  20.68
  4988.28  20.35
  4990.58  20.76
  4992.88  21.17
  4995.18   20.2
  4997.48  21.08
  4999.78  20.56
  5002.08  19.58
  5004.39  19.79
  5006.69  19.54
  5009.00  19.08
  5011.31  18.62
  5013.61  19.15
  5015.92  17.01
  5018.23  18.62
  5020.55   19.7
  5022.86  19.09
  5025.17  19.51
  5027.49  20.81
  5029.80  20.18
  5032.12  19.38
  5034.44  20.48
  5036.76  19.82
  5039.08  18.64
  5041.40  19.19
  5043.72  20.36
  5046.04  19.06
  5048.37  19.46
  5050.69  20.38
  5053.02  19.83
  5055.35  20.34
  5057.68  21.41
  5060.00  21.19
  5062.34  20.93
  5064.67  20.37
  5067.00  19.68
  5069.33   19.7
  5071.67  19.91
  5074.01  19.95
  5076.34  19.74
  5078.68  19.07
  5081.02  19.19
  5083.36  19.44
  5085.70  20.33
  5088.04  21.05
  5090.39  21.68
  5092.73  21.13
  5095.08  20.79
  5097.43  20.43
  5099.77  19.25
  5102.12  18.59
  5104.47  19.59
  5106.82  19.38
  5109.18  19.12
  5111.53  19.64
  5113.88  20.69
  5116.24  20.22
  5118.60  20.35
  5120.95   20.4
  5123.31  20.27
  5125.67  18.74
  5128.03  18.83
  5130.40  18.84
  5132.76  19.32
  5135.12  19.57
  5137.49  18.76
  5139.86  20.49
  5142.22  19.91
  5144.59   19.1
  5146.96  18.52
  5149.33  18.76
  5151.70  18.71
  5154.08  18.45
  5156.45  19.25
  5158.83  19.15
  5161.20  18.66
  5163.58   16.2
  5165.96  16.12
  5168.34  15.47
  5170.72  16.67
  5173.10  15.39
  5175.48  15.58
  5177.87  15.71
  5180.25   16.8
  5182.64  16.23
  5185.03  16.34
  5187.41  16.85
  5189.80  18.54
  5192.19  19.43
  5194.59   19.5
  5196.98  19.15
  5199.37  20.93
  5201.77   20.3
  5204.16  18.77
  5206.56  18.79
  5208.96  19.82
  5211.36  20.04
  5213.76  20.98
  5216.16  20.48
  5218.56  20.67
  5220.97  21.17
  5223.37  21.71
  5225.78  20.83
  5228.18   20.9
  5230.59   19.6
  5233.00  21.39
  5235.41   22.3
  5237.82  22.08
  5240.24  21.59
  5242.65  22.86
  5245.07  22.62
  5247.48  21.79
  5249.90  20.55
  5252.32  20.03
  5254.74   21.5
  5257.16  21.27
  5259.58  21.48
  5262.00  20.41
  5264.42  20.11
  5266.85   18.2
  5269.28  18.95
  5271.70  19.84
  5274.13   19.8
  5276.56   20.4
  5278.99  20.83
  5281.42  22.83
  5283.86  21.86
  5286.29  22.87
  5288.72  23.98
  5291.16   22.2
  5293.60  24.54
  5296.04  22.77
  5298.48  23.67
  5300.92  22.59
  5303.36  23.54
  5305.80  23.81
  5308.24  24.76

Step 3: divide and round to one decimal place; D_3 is 0.7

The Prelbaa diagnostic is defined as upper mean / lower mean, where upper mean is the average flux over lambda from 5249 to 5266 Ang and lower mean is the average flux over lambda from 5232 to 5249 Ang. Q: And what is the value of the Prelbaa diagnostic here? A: 0.94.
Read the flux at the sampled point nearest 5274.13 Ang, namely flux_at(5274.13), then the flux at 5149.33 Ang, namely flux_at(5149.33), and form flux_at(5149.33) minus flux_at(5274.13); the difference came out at -1.0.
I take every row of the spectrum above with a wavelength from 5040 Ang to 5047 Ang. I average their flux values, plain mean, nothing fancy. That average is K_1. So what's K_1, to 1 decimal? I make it 19.5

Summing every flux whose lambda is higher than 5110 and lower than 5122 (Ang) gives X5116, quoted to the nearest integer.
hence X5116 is 101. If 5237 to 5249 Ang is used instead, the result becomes 111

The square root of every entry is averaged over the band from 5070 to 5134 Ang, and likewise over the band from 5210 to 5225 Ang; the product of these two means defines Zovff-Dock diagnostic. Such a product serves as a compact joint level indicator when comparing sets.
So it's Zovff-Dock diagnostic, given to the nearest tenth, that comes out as 20.3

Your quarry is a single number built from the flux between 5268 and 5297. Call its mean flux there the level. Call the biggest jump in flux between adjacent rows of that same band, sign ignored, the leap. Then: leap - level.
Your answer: -19.4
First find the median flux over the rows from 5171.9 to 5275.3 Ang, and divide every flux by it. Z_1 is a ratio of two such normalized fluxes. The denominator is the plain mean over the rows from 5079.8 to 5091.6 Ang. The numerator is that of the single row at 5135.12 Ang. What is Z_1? 0.96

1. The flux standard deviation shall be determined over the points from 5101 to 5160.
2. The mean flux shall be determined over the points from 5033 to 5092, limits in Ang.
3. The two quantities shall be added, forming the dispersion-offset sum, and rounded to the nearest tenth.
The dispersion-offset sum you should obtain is 20.7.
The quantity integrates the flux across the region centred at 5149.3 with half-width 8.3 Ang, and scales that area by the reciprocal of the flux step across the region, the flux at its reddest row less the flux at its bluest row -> -477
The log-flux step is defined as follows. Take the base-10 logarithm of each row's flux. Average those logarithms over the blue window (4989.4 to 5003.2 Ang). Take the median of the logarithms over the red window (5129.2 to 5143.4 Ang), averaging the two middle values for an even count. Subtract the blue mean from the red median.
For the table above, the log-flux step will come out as -0.024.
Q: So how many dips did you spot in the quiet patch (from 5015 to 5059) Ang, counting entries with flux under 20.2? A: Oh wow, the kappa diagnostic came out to 13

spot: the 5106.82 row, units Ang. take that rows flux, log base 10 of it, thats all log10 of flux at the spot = 1.287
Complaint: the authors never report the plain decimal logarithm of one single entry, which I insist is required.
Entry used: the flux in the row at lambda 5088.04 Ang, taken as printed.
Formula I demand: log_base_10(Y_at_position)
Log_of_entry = 1.32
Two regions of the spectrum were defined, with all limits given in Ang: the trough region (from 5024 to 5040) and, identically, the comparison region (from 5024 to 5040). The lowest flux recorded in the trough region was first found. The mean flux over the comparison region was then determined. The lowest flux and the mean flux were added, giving 38.5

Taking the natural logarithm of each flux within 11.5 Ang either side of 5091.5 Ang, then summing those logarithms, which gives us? 30.0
